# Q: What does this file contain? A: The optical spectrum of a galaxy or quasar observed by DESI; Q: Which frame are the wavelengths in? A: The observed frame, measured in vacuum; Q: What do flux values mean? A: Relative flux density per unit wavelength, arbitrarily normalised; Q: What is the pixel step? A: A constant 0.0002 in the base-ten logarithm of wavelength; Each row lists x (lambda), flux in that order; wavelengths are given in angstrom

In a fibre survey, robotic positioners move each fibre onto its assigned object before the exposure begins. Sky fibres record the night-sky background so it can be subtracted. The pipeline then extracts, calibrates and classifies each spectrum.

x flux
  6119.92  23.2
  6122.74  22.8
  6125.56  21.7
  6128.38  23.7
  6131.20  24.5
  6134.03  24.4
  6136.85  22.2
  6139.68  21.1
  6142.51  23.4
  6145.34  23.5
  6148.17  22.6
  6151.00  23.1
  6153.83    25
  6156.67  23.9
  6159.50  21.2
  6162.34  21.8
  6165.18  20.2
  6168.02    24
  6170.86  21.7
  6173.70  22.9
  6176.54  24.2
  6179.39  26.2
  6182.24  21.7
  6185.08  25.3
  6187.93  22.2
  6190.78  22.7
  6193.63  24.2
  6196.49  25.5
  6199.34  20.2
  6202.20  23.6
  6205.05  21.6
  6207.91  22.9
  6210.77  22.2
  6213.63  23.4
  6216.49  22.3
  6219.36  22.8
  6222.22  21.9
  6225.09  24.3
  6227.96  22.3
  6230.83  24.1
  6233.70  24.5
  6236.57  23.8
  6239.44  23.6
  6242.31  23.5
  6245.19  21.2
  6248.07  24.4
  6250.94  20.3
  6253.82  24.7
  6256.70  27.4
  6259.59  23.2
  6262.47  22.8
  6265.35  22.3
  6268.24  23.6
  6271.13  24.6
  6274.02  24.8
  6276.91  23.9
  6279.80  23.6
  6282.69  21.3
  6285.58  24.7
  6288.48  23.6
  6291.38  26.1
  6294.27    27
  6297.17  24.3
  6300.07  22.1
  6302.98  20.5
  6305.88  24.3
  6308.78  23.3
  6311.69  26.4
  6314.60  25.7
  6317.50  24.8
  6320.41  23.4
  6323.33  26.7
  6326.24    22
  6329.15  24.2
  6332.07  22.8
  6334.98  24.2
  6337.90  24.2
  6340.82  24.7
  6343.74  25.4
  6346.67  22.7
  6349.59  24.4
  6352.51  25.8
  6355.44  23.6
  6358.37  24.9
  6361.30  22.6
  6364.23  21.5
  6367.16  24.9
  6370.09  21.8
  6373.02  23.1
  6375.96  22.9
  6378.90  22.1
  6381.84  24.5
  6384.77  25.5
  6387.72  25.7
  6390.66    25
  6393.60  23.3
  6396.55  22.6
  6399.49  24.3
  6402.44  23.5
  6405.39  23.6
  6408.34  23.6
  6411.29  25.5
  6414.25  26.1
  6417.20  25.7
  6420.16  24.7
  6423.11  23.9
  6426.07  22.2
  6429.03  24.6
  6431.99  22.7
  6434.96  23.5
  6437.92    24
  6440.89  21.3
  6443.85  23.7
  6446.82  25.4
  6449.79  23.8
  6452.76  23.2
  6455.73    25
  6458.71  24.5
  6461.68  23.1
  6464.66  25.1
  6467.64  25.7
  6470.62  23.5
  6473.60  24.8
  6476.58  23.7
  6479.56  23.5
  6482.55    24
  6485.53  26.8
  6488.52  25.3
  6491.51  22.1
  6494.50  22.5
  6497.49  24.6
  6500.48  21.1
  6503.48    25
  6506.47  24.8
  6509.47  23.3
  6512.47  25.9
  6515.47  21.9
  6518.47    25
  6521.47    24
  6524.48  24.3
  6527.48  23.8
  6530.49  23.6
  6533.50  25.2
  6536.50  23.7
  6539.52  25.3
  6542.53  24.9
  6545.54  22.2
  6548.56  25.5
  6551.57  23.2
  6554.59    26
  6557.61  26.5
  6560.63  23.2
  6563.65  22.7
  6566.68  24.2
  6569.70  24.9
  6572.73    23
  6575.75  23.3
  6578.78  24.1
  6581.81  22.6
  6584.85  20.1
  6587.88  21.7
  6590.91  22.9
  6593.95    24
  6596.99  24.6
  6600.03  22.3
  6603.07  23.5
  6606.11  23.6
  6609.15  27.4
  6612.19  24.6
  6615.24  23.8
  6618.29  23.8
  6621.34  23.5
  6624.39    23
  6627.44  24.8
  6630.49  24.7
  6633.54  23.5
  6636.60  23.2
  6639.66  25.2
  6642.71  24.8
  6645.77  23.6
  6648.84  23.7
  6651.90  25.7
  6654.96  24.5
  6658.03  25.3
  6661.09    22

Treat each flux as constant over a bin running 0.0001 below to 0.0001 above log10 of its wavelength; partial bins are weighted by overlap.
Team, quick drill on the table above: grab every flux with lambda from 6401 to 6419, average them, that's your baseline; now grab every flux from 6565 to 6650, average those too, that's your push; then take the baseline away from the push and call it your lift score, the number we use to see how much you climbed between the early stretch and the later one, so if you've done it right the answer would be -0.94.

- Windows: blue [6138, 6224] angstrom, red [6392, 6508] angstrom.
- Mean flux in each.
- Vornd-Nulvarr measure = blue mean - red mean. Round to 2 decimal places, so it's -1.10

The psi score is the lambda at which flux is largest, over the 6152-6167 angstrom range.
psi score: 6153.83 angstrom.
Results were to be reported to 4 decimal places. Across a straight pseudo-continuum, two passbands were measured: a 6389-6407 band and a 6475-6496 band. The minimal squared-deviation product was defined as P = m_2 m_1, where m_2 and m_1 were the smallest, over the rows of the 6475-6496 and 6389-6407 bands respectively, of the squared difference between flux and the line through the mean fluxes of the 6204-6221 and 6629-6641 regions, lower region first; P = 0.0000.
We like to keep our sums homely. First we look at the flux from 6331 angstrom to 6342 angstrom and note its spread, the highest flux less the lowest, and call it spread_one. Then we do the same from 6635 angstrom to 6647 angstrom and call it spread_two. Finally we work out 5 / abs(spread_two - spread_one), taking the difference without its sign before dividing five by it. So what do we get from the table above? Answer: 50.0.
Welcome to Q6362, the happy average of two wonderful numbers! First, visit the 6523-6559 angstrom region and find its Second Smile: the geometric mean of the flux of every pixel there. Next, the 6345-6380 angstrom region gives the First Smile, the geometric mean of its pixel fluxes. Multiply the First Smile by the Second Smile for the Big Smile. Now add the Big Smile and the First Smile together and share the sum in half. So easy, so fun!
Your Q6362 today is 297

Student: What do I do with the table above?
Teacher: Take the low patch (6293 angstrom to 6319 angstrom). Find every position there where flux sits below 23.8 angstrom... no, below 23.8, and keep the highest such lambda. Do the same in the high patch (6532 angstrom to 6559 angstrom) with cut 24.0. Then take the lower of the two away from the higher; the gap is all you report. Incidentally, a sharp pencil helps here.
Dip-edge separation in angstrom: 242.8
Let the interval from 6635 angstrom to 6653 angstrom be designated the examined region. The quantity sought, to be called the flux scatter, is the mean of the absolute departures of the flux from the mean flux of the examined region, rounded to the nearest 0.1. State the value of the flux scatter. 0.9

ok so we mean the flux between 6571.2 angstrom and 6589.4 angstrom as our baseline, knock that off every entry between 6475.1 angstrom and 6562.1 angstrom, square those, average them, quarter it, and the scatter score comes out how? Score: 1.2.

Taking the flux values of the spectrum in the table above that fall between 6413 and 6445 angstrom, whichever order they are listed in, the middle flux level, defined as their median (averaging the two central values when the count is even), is 23.9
